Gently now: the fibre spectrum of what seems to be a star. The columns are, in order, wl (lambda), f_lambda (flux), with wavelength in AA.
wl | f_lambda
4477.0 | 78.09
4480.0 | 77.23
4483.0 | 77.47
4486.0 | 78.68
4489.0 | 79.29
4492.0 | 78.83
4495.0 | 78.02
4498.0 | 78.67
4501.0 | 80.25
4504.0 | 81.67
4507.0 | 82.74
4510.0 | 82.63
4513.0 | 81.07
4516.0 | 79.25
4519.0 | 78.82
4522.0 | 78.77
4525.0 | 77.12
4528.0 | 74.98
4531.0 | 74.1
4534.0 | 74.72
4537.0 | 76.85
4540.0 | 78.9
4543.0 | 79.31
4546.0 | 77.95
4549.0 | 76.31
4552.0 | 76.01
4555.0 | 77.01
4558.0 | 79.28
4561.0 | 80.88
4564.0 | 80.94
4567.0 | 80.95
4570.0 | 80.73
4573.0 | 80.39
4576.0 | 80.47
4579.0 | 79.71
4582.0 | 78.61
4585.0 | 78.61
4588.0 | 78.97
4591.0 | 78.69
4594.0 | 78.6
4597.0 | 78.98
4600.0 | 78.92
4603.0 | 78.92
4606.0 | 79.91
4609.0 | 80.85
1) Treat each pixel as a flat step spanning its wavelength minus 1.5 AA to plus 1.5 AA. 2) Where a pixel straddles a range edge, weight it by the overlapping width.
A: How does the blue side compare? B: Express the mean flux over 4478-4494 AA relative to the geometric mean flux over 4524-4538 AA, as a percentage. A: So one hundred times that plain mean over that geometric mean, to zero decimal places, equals 104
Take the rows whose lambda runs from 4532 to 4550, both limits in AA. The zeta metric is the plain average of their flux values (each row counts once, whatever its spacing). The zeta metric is 77.3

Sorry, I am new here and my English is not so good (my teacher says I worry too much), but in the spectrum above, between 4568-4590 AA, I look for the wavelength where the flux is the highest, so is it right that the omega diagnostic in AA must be 4570.0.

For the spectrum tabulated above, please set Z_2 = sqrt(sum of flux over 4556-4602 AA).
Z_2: 35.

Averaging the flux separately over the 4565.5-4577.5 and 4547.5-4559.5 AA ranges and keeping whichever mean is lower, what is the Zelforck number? 77.2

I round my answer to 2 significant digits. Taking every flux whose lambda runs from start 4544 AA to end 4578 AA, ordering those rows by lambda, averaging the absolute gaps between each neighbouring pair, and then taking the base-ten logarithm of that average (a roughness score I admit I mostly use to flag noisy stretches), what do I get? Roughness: -0.12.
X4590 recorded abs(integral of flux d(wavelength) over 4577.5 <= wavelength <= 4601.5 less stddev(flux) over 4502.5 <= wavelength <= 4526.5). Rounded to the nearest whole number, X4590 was 1891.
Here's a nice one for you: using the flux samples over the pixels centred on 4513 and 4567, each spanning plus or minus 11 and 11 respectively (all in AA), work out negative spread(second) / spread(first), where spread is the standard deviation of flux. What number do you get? -0.34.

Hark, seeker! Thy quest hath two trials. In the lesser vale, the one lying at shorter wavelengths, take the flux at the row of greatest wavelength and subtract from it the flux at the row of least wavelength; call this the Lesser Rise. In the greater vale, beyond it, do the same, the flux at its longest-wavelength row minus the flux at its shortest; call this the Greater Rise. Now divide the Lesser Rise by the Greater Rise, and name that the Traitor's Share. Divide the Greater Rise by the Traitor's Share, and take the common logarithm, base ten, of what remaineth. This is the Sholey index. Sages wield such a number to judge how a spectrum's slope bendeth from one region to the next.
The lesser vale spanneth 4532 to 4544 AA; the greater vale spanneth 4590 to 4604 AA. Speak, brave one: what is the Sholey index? -1.9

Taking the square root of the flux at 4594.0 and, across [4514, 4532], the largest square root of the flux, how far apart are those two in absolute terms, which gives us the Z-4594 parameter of 0.037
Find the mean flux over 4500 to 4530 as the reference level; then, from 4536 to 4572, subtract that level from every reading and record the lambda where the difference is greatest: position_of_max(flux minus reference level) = 4567.0 AA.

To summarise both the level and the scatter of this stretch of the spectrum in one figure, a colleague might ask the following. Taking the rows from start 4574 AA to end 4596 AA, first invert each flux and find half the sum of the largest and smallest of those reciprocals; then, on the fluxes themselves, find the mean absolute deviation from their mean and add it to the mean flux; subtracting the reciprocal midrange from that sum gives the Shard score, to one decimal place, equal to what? 79.7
